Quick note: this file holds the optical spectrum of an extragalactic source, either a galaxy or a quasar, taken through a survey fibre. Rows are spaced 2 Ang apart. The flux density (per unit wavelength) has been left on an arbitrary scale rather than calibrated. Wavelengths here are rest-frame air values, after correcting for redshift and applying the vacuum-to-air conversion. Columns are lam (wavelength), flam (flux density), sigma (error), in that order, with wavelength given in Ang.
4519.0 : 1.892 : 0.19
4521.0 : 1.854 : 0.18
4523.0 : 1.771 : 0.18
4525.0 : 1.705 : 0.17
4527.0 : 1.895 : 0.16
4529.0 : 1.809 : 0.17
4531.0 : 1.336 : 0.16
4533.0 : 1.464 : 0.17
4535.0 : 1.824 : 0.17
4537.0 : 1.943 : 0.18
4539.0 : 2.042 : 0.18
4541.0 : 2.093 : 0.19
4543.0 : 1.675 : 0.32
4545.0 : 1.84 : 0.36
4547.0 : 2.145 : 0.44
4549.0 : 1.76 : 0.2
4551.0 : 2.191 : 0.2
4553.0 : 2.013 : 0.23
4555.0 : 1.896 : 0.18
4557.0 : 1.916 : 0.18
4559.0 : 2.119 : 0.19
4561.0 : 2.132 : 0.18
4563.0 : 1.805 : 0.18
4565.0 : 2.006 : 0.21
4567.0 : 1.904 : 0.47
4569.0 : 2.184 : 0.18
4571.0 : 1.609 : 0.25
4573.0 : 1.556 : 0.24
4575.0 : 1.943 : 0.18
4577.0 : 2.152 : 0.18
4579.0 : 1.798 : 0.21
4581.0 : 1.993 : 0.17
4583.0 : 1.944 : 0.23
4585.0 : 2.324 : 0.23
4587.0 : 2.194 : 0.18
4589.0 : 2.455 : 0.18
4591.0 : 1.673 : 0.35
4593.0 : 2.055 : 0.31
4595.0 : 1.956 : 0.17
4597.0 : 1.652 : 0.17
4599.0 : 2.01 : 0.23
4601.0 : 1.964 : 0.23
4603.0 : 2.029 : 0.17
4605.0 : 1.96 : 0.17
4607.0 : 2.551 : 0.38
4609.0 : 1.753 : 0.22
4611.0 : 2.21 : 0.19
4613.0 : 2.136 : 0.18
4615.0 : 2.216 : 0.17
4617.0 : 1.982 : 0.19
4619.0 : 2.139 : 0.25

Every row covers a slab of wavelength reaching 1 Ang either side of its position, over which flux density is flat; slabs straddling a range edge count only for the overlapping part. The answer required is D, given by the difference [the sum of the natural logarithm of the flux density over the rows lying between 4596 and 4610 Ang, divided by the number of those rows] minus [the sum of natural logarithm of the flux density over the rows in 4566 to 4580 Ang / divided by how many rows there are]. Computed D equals 0.06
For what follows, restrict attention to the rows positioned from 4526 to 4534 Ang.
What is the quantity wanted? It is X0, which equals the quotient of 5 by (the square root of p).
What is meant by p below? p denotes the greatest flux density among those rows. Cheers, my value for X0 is 3.63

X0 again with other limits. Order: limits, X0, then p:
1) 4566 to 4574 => 3.38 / 2.184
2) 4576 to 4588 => 3.28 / 2.324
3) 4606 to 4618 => 3.13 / 2.551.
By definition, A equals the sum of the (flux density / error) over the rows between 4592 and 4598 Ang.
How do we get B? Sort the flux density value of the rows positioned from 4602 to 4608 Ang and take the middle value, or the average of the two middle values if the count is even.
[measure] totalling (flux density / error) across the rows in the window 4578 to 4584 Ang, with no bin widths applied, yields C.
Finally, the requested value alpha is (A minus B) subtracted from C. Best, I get 3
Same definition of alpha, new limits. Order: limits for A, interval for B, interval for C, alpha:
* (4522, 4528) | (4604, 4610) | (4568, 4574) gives -5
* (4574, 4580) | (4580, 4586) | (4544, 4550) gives -11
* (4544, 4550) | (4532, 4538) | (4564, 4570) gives 9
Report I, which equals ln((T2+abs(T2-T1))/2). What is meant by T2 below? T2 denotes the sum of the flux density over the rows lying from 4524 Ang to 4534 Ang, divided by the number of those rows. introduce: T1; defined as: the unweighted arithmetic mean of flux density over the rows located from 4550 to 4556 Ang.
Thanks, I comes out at 0.017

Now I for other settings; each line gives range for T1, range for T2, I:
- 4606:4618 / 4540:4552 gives 0.068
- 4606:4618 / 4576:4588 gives 0.068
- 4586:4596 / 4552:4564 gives 0.033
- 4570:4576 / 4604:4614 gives 0.240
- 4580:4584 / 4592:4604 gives -0.016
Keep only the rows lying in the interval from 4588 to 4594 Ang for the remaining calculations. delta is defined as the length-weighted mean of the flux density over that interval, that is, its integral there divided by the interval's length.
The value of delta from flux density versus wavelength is 2.06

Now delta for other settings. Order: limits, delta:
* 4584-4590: 2.32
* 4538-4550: 1.93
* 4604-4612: 2.12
